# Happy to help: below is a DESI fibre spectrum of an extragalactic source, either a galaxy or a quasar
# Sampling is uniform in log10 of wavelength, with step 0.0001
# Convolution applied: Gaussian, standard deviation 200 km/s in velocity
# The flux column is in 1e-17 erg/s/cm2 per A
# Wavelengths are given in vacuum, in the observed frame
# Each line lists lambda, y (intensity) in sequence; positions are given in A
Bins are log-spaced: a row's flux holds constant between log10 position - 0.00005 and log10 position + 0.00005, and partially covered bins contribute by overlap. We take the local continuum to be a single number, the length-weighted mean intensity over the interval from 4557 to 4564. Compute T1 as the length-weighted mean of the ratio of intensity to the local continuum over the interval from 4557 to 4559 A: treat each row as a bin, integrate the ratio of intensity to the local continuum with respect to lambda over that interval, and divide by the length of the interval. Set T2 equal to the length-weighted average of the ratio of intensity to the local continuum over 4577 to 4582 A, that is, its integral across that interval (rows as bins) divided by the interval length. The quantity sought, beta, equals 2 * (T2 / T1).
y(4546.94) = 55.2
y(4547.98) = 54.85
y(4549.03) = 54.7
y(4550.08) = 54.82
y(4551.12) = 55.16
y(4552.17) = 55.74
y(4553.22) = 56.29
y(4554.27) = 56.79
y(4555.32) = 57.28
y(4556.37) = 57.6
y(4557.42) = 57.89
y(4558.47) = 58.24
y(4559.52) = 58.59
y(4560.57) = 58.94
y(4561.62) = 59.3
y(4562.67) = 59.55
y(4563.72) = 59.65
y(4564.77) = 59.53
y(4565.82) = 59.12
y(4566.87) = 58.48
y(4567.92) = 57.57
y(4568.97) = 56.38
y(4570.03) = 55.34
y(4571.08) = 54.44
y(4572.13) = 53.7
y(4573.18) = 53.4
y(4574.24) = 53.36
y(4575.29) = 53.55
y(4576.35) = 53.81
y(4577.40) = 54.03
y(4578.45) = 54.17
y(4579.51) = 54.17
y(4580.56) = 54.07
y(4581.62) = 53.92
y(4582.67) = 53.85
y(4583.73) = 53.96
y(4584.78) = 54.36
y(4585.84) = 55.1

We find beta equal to 1.86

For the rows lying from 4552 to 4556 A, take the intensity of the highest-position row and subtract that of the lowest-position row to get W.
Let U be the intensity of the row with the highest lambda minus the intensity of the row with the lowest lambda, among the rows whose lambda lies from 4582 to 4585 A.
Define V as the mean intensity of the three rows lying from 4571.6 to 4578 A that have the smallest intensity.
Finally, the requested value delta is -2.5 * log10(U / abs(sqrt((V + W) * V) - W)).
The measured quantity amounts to 5.0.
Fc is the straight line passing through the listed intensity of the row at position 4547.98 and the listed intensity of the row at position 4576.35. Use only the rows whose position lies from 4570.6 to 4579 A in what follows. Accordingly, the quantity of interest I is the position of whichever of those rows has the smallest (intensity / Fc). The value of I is 4574.24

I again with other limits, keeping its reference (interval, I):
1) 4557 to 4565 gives 4557.42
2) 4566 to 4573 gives 4572.13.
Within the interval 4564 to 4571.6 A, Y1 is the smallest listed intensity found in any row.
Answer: 54.44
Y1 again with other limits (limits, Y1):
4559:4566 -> 58.59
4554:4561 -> 56.79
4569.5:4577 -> 53.36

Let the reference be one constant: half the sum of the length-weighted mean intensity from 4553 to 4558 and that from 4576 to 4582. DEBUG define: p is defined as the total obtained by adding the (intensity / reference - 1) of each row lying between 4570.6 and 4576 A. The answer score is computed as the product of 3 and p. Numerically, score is -0.5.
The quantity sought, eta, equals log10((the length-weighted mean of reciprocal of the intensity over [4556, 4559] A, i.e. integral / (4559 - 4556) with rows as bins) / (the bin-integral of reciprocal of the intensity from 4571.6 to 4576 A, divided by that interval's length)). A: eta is -0.034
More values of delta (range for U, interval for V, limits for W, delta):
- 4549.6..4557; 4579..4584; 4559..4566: 3.2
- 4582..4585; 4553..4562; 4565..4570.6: 5.2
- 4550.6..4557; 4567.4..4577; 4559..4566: 3.3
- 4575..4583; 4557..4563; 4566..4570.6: 5.7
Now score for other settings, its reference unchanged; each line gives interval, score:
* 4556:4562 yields 0.9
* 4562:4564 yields 0.4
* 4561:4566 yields 1.0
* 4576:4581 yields -0.4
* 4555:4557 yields 0.2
